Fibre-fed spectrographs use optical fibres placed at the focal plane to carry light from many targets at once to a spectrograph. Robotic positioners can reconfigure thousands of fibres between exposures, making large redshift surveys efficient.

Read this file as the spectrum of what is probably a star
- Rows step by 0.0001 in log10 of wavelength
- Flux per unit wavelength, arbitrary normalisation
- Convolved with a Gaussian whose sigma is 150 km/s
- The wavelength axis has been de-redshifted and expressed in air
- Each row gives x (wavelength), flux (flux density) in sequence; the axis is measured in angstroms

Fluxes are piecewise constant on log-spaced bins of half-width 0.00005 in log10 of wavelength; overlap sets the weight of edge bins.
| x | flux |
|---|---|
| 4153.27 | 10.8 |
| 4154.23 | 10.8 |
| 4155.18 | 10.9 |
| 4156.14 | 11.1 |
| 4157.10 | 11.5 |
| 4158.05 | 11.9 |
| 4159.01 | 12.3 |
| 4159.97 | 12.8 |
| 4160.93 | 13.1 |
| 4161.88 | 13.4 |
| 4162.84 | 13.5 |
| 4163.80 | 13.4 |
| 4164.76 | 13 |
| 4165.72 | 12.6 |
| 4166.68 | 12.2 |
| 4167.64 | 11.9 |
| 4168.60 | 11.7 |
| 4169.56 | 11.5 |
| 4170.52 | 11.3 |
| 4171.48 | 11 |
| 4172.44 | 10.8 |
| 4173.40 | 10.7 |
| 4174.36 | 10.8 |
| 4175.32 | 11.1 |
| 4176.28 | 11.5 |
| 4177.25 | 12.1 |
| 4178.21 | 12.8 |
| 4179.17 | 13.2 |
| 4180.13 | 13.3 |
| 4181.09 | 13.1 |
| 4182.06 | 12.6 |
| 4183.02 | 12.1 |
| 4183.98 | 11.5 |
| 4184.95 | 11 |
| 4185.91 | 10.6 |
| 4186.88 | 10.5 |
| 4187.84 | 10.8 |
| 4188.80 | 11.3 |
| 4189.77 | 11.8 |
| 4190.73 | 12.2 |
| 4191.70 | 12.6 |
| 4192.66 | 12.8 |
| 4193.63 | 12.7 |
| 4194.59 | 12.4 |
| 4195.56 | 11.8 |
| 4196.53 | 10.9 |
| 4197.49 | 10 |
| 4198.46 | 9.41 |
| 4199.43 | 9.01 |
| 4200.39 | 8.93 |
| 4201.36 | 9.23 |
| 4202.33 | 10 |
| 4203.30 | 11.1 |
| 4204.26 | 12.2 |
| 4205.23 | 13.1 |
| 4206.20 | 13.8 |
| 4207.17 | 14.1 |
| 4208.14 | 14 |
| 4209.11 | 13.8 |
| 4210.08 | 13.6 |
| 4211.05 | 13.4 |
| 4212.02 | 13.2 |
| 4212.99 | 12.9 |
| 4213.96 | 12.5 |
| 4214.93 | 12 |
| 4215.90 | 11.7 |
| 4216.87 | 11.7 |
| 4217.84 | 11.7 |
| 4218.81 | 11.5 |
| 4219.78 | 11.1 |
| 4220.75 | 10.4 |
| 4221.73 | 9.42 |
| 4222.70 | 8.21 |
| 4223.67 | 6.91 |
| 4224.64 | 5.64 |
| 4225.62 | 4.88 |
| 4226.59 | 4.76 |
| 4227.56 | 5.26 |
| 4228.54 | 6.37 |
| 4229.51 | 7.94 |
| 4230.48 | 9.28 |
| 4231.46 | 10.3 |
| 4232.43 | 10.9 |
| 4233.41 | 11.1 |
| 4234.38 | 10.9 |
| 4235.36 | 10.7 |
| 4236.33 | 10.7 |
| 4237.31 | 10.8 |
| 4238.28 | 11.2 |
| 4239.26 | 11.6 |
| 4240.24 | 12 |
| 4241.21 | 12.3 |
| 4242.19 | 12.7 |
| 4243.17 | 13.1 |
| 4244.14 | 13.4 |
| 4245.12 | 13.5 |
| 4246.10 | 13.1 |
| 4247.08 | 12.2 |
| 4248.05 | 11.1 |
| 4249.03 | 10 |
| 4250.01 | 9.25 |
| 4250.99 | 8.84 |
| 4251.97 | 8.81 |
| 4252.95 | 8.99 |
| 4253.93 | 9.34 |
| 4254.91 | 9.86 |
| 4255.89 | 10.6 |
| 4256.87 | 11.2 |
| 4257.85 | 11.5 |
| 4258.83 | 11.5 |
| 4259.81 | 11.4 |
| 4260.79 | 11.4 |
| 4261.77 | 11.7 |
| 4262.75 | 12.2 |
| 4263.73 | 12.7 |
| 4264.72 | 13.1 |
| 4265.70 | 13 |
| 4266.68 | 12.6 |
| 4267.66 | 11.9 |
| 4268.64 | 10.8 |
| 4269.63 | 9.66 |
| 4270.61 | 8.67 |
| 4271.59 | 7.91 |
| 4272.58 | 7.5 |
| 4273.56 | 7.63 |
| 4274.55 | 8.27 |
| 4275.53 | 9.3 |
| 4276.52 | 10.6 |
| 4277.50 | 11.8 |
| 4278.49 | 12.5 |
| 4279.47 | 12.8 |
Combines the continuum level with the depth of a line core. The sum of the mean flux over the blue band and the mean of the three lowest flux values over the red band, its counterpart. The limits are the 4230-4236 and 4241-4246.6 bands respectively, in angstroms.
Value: 23.2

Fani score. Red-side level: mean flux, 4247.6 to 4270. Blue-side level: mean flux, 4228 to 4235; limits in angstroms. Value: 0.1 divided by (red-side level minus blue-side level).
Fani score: 0.07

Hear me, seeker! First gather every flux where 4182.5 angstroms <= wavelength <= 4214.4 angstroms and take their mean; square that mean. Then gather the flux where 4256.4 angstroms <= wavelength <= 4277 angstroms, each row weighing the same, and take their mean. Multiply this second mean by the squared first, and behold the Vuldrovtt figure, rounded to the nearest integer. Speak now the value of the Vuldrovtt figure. 1488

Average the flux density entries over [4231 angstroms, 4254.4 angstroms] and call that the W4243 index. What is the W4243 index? 11.1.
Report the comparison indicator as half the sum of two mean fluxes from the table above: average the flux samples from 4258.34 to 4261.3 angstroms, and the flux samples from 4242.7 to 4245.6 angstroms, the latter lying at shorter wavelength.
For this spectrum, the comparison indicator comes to 12.4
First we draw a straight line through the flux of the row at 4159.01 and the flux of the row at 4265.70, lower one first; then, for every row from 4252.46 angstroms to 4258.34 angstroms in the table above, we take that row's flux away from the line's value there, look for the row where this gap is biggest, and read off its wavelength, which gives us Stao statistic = 4252.95 angstroms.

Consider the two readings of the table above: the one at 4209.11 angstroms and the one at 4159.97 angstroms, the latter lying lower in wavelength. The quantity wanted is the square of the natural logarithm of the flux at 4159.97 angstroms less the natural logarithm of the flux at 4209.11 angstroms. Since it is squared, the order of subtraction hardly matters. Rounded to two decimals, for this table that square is 0.01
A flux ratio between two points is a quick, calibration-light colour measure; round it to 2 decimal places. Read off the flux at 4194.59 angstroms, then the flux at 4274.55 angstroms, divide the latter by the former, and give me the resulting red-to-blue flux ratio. 0.67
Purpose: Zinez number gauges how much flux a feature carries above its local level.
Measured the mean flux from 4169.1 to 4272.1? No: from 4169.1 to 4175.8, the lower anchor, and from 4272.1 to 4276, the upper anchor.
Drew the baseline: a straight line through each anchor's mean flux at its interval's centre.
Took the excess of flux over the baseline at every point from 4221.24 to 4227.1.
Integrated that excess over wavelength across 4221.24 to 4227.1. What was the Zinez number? -17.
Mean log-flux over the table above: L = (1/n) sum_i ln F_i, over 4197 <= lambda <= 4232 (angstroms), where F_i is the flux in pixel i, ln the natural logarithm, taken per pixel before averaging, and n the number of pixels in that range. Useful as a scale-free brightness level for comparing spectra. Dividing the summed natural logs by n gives 2.30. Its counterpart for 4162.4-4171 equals 2.51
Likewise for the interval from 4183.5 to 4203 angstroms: 2.39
